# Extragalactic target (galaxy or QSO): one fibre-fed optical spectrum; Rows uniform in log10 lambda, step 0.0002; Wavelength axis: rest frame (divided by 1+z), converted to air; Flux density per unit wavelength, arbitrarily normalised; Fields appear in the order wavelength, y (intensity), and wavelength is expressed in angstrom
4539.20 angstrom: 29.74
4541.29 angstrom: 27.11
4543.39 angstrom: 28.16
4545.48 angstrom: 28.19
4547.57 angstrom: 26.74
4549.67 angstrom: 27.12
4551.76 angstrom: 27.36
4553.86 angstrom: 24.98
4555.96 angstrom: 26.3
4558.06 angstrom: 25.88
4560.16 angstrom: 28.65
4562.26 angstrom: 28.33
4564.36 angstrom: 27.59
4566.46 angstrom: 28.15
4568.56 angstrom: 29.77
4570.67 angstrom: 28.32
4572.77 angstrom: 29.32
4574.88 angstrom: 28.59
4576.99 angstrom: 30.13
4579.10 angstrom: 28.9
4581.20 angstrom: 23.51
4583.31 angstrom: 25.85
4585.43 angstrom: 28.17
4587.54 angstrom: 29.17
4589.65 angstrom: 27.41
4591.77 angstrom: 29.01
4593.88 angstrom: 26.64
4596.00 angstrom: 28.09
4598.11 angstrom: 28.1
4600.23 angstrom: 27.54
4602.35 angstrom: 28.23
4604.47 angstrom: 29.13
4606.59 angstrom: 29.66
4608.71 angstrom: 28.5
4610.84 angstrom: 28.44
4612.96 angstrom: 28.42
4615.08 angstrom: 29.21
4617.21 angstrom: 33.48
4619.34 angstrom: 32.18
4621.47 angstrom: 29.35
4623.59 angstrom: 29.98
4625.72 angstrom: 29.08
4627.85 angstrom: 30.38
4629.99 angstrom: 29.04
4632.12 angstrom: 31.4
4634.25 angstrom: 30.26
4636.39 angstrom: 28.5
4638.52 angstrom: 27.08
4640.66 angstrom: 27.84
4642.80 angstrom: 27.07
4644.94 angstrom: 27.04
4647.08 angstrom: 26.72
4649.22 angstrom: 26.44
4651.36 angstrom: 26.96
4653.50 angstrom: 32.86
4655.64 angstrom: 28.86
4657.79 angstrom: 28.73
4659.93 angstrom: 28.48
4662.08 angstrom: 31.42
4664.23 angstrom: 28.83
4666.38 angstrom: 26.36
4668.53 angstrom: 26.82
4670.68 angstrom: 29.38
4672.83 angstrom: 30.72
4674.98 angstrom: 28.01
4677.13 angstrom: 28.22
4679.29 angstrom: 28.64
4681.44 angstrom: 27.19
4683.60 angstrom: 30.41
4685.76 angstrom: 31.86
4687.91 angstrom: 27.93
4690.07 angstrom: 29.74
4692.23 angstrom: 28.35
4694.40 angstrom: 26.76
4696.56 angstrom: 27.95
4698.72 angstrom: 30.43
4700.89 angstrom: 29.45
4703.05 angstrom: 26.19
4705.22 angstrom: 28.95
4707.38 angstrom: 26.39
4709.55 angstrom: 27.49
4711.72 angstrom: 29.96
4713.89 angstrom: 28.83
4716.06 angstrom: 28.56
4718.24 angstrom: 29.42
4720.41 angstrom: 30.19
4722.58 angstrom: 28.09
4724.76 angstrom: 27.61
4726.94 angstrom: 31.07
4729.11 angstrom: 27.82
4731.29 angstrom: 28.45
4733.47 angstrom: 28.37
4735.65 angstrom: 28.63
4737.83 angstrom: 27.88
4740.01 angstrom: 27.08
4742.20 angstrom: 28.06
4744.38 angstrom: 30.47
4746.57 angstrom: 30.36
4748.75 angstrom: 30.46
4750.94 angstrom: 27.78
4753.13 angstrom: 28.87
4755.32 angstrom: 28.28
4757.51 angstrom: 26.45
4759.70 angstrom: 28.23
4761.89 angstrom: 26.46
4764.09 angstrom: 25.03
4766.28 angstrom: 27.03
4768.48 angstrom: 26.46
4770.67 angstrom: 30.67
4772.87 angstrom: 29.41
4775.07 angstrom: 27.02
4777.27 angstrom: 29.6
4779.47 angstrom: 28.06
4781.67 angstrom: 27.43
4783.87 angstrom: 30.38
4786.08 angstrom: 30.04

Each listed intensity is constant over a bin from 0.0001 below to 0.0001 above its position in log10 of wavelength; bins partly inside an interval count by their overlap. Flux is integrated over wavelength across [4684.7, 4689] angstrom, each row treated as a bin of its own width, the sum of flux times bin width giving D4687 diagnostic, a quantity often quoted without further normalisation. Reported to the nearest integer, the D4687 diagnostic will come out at 129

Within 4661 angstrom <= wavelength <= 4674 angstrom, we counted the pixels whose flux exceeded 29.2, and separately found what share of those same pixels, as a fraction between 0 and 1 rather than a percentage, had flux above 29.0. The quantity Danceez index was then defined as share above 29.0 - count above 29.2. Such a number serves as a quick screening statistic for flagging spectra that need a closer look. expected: -2.5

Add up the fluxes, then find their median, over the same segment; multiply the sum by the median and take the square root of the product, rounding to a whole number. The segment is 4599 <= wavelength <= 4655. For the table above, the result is 147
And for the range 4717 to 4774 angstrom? 144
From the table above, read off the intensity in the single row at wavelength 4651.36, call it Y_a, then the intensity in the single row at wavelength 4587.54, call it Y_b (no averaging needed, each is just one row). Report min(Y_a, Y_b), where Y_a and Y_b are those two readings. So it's 27.0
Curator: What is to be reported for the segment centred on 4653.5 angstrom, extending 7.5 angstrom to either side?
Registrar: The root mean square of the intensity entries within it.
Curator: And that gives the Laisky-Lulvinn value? 28.5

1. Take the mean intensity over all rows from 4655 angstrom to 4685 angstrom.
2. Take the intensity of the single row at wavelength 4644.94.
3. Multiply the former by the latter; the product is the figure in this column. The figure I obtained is 777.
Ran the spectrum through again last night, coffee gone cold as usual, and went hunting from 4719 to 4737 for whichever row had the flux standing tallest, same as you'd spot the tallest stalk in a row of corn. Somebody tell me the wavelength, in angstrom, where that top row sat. 4726.94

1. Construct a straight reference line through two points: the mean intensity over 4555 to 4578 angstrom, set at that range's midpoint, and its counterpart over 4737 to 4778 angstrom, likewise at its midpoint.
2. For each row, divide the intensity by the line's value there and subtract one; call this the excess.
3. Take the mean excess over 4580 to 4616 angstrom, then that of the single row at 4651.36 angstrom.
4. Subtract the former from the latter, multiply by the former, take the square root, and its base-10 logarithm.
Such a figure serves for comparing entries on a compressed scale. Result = -1.71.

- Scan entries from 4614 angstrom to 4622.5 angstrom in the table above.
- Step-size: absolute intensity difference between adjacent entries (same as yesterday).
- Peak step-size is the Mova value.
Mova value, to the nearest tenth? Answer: 4.3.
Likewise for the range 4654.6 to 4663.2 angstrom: 2.9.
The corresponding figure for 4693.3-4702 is 2.5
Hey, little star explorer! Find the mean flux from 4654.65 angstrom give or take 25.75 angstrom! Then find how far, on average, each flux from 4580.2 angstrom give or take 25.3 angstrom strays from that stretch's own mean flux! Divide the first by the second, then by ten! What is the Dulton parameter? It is 2.66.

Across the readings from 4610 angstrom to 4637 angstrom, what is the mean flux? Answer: 30.0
